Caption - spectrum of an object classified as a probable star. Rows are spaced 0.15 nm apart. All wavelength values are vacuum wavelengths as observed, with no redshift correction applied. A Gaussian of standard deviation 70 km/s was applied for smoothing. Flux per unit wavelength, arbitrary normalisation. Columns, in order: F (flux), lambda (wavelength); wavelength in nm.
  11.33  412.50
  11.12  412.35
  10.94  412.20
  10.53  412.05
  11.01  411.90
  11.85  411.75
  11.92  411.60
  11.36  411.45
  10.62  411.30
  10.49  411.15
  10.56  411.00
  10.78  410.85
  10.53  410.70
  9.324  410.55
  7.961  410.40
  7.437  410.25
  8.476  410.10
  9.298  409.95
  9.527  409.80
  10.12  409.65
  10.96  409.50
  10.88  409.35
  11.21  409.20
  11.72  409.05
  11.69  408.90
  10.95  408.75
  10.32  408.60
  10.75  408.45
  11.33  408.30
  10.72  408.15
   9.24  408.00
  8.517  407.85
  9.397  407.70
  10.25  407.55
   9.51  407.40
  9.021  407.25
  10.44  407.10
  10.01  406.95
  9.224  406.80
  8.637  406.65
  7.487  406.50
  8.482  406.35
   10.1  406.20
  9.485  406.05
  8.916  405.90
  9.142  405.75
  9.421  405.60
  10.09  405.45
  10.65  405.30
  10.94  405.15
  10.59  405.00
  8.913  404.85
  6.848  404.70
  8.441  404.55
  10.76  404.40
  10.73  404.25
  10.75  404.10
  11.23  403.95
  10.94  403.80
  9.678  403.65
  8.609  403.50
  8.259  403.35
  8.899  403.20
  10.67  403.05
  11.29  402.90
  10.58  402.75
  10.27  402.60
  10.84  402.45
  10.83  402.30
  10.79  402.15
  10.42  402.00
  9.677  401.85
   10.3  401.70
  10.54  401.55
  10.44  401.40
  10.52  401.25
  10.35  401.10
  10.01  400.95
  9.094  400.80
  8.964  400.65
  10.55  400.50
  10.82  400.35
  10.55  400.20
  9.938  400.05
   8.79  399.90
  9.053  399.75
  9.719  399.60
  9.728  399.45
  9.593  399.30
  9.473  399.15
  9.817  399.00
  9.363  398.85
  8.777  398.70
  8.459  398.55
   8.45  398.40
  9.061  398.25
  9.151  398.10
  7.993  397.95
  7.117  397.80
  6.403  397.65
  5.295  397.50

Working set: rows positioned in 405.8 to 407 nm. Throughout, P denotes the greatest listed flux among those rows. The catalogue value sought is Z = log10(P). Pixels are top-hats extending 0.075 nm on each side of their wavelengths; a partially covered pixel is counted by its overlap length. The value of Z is 1.00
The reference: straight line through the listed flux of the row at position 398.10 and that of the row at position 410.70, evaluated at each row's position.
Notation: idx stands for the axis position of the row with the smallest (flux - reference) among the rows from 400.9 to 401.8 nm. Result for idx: 400.95 nm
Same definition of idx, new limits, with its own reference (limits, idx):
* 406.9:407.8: 407.25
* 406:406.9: 406.50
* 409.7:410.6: 410.25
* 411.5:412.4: 412.05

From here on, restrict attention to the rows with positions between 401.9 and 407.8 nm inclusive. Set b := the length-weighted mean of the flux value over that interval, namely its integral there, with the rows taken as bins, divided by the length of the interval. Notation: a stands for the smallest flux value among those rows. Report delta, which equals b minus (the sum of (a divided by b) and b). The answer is -0.70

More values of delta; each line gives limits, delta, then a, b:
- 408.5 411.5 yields -0.73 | 7.437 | 10.2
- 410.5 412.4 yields -0.86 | 9.324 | 10.9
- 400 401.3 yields -0.89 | 8.964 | 10.1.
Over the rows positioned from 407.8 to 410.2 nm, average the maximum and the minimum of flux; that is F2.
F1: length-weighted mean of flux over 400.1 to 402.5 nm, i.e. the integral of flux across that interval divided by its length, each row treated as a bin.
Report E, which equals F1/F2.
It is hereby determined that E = 1.018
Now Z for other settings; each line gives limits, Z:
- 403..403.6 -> 1.03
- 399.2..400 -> 0.99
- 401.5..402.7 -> 1.04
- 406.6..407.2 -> 1.02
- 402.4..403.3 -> 1.05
